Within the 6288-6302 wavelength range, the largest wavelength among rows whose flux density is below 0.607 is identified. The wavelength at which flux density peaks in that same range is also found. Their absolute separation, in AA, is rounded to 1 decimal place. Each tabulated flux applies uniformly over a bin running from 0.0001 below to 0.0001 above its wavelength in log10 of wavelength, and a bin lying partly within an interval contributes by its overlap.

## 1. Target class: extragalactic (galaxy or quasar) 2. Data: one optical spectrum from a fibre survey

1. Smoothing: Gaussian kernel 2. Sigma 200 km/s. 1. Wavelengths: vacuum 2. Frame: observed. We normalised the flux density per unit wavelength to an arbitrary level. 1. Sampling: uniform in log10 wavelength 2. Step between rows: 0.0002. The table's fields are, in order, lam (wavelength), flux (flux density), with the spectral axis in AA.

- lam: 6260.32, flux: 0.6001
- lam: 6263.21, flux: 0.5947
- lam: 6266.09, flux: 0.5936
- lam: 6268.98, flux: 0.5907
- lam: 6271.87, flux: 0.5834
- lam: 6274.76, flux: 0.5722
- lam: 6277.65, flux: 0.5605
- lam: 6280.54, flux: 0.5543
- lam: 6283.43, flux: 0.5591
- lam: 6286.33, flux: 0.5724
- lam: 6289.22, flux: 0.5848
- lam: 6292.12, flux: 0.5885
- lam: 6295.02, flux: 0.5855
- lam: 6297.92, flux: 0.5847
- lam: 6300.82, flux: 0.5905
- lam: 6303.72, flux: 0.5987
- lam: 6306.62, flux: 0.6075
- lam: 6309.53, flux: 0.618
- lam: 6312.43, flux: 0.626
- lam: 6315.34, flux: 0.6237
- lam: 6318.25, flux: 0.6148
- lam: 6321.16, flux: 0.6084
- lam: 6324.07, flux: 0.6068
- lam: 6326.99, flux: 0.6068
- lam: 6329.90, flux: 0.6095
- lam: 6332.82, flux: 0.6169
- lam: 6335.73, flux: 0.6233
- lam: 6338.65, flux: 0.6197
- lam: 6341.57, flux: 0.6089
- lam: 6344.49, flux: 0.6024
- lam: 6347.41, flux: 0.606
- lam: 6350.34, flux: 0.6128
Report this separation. 0.0 AA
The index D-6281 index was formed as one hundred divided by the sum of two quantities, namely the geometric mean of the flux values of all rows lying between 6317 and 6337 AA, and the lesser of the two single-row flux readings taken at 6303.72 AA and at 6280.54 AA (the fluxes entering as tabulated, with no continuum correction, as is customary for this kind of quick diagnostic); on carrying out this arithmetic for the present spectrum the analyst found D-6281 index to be 85.7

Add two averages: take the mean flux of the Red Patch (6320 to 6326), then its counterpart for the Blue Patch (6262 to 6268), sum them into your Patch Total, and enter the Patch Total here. 1.20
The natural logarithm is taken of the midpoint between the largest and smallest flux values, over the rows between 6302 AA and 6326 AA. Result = -0.490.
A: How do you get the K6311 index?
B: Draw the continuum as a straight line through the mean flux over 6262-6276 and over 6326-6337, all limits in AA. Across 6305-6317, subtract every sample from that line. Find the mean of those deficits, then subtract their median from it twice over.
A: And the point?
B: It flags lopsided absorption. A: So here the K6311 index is 0.0164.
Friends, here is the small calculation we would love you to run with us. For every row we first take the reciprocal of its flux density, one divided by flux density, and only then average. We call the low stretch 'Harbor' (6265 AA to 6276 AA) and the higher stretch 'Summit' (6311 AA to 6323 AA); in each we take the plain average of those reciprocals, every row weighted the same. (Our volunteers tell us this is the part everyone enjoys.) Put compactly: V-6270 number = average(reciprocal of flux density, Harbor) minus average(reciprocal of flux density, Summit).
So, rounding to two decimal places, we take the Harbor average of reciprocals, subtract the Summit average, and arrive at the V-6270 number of 0.09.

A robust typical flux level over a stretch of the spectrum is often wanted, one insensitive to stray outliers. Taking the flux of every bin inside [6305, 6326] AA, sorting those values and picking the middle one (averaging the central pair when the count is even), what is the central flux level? 0.61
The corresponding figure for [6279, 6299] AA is 0.58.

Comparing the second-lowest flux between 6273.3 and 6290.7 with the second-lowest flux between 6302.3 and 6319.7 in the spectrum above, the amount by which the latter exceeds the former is 0.048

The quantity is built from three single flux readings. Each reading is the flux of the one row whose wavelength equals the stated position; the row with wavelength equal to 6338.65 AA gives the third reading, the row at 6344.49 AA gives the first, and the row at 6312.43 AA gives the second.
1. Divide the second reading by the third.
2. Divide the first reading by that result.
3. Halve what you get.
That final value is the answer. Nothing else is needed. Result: 0.298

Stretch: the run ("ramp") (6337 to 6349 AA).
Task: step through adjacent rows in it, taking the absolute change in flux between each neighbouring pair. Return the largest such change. 0.011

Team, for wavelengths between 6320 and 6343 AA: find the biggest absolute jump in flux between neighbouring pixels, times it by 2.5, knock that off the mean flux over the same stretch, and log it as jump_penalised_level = 0.586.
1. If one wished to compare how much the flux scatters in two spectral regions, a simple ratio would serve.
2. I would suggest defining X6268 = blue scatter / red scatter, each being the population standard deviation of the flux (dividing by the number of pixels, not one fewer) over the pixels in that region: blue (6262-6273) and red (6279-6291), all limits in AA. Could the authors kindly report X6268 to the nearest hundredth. 0.37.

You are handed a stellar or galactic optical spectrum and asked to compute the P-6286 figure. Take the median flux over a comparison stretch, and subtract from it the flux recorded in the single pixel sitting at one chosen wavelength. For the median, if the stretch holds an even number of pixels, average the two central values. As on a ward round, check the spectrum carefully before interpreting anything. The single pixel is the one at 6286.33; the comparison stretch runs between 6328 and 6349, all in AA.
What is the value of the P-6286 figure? 0.037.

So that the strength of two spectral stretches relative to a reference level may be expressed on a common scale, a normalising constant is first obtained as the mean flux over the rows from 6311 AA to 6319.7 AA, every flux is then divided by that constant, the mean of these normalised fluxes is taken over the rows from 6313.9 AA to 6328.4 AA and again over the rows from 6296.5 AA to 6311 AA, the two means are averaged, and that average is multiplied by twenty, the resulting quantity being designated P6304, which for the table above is 19.5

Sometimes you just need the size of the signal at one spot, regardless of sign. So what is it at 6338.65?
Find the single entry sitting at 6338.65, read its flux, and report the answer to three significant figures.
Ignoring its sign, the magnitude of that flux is 0.620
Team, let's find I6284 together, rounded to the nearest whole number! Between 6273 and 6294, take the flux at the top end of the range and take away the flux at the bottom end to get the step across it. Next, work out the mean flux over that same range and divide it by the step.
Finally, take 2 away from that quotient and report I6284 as 33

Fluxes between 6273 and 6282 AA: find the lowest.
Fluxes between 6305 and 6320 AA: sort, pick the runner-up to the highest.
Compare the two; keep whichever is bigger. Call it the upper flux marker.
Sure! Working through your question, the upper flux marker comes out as 0.624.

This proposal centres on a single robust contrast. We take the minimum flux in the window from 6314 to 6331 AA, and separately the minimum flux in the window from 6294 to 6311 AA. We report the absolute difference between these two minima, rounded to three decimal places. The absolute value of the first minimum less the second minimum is 0.022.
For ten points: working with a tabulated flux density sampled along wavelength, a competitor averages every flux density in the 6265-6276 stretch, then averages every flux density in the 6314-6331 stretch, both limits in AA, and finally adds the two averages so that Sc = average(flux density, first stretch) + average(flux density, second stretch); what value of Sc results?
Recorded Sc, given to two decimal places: 1.20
